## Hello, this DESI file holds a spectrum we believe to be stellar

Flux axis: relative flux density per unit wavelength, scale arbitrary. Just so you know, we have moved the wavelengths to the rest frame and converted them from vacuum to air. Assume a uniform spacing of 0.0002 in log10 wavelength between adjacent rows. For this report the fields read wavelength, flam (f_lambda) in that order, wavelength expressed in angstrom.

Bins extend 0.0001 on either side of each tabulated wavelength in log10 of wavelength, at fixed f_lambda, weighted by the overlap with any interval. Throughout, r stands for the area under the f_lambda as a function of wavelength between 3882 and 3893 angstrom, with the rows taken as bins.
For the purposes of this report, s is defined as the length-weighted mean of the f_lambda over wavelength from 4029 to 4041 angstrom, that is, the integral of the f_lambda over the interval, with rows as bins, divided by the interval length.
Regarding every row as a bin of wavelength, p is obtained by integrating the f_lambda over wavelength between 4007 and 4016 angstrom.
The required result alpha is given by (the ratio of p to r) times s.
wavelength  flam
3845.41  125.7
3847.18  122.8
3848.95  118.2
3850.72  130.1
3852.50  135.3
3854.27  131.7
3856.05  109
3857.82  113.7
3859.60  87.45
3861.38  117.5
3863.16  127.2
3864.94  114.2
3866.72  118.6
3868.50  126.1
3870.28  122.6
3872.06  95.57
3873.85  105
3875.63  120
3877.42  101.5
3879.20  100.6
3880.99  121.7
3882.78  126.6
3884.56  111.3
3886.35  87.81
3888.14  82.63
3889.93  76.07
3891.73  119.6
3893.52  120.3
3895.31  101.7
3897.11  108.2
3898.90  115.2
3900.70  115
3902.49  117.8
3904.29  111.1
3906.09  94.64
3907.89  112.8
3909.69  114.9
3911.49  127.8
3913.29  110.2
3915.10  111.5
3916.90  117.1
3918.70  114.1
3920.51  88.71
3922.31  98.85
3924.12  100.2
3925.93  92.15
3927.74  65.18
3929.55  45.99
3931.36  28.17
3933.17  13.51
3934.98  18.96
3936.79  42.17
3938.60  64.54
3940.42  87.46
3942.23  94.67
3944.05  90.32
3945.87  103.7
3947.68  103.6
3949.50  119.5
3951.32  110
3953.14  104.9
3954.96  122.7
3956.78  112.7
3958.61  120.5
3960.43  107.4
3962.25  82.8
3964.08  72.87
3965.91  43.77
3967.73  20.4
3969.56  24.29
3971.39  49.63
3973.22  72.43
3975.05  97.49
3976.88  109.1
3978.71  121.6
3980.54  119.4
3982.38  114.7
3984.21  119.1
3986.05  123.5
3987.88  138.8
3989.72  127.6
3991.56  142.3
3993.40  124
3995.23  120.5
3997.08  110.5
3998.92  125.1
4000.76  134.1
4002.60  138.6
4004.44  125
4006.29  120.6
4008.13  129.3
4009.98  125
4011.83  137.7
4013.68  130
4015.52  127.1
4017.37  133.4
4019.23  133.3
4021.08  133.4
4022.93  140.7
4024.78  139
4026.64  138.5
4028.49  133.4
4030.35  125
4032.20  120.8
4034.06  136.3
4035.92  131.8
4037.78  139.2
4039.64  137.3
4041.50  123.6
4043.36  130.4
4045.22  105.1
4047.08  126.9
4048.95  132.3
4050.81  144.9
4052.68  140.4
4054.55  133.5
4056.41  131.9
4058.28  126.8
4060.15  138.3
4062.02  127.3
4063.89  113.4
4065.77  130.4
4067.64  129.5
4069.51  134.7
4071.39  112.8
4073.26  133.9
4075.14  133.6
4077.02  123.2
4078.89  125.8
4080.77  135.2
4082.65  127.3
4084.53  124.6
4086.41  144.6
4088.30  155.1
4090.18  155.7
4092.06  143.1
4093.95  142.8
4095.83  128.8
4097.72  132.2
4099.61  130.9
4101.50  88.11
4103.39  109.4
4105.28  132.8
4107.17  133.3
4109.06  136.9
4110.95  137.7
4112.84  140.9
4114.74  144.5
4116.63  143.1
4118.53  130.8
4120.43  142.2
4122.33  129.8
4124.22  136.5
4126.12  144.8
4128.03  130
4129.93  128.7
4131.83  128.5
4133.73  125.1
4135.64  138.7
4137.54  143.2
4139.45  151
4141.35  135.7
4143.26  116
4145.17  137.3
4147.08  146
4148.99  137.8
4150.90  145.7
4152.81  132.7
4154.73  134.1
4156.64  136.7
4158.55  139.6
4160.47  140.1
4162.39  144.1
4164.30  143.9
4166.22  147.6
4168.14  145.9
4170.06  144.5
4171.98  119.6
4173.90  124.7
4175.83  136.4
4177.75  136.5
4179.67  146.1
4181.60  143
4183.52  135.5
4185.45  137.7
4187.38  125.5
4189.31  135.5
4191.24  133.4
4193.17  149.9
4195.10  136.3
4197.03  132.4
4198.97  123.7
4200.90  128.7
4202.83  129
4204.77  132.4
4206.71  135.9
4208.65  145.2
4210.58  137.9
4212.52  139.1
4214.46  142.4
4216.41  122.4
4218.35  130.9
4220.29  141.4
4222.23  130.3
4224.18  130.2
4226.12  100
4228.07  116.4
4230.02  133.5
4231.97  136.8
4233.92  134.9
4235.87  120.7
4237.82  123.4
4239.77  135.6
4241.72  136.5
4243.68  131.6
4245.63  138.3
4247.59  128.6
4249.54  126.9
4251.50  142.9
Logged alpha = 138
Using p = 1168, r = 1112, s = 131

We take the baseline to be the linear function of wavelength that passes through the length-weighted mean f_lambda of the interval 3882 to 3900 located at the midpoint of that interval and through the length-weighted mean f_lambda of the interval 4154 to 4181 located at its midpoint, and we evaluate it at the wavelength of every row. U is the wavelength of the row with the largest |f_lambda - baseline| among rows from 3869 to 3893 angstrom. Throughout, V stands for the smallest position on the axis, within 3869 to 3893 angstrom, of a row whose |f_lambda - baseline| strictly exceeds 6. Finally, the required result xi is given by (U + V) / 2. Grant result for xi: 3880.1 angstrom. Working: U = 3889.93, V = 3870.28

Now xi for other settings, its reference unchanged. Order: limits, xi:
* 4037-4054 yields 4044.3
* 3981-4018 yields 3988.8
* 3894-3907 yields 3902.5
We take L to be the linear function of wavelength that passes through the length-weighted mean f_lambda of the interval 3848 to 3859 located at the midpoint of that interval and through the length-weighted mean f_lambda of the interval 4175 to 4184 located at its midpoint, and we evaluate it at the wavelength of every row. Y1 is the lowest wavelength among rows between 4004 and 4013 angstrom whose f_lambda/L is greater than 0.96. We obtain 4008.13 angstrom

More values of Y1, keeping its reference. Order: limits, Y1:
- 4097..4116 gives 4097.72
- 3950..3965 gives 3954.96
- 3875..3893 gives 3875.63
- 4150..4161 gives 4150.90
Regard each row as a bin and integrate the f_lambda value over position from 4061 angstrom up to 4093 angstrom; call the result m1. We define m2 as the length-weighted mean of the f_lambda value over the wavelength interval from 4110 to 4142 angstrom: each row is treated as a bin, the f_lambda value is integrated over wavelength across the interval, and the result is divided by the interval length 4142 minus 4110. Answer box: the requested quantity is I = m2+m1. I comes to 4374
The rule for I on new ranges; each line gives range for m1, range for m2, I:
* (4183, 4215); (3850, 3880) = 4442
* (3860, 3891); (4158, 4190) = 3511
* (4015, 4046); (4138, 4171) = 4208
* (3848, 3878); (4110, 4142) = 3625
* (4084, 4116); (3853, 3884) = 4416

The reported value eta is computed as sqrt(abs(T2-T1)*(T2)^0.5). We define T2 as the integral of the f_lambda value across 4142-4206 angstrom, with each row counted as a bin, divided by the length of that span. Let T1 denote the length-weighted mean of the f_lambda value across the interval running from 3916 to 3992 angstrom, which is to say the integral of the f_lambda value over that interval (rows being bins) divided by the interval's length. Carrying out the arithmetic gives 24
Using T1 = 89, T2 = 136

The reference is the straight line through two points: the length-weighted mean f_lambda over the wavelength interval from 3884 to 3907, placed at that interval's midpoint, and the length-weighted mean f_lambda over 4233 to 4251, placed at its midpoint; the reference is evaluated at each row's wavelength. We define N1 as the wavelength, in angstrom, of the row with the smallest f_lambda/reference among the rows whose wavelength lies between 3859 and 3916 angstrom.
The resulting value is 3889.93 angstrom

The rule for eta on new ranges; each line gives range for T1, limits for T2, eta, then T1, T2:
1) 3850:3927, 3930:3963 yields 15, 110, 84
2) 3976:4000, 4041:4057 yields 9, 123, 130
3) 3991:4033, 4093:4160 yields 7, 130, 134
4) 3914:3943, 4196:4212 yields 26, 74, 133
